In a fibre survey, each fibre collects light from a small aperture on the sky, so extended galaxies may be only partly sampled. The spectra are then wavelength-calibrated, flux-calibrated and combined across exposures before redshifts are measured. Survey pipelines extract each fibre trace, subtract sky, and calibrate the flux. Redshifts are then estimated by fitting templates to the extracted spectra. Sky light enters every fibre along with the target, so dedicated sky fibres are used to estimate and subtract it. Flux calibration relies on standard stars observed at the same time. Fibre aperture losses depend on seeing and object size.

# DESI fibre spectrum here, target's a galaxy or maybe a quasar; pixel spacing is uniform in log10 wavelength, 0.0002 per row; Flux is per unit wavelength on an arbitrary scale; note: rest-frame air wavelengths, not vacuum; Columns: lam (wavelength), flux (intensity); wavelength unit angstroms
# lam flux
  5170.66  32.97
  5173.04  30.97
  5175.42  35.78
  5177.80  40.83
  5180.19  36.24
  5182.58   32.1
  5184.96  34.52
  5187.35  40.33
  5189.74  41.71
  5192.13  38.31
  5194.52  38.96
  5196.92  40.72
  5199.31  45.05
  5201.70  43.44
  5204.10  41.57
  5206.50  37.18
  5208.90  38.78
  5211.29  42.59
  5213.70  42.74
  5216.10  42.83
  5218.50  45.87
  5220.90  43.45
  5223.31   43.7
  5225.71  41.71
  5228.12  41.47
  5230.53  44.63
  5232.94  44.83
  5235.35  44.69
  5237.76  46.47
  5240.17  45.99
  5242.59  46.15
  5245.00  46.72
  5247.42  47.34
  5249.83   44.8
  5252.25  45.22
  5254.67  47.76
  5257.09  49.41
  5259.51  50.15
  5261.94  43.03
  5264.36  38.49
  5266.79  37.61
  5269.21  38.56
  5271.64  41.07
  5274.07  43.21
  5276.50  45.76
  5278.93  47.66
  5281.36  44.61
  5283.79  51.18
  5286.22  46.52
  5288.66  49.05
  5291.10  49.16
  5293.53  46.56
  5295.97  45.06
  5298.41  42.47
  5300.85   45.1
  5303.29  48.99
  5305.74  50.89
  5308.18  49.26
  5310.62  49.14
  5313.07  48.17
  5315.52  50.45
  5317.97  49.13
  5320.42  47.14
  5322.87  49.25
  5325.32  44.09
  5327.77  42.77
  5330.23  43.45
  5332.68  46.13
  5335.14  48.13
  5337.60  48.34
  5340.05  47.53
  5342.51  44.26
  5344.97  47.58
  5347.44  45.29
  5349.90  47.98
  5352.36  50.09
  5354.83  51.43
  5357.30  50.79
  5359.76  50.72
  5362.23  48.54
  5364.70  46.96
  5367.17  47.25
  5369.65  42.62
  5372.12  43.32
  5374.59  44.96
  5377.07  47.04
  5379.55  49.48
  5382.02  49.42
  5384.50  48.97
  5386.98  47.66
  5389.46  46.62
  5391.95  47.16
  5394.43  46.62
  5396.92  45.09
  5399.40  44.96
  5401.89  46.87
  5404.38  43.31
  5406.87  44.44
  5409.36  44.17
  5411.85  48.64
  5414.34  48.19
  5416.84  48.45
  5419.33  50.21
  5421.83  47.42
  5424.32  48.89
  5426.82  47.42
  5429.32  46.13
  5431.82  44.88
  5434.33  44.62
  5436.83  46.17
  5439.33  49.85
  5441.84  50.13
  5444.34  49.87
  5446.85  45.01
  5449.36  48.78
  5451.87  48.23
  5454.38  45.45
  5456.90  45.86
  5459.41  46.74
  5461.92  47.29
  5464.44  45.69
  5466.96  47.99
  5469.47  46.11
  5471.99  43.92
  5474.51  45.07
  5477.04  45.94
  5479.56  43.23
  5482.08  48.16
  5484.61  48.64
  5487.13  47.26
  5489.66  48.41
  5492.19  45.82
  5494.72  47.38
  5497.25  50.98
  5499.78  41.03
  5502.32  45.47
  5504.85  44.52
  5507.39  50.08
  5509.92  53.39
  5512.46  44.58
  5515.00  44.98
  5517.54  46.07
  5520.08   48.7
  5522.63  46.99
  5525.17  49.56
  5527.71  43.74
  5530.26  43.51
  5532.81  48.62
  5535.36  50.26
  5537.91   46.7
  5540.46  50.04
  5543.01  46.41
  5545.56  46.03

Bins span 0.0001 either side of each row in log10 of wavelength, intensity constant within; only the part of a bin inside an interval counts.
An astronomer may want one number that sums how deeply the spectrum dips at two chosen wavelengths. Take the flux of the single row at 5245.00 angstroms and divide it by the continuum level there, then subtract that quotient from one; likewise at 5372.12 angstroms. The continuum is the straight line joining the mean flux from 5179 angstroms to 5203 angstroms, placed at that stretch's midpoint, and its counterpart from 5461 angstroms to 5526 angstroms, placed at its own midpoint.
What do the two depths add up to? -0.14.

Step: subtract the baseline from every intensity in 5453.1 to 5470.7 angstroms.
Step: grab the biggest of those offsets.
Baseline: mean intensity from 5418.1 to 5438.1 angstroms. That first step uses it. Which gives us 1.0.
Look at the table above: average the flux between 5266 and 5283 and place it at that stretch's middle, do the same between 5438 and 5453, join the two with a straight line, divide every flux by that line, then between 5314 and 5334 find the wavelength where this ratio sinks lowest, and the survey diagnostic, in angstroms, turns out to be 5327.77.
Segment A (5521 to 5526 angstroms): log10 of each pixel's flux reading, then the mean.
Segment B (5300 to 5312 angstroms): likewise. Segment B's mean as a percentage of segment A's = 100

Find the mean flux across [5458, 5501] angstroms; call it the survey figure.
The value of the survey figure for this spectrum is 46.5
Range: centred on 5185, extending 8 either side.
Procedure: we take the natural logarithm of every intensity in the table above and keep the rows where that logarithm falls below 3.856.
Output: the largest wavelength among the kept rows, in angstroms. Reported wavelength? 5192.13 angstroms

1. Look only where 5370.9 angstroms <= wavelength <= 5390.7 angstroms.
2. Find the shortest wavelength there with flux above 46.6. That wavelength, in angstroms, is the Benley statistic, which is 5377.07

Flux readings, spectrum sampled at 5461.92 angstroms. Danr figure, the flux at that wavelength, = 47.29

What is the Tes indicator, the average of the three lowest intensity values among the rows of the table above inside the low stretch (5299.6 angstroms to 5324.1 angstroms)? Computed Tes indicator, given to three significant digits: 46.8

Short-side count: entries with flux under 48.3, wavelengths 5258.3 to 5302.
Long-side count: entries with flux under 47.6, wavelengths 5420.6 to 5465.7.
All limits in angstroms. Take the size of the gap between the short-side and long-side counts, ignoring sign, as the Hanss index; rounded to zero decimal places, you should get 2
